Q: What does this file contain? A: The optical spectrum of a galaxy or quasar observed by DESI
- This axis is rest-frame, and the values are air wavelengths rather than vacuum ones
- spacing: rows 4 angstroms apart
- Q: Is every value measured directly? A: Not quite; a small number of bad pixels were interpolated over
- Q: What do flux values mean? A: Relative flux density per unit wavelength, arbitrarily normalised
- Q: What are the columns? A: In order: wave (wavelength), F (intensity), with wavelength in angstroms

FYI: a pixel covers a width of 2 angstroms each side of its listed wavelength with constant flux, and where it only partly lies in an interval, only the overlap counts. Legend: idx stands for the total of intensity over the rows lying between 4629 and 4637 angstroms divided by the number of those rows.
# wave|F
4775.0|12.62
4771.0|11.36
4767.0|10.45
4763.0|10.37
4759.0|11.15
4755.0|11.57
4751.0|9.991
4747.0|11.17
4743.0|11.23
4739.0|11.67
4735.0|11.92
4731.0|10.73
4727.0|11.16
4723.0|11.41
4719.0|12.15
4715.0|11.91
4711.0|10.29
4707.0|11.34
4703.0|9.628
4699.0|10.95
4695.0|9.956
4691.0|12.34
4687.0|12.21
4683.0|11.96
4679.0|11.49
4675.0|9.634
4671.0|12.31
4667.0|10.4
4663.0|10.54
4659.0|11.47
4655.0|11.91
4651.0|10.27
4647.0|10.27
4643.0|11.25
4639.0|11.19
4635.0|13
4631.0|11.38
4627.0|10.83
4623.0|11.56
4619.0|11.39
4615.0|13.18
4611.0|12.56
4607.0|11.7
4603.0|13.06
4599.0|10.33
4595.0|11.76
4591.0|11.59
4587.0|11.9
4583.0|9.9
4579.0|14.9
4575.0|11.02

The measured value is 12.2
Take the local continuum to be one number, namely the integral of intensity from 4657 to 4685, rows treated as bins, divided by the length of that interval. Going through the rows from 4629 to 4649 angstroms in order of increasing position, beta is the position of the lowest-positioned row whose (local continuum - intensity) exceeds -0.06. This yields 4647.0 angstroms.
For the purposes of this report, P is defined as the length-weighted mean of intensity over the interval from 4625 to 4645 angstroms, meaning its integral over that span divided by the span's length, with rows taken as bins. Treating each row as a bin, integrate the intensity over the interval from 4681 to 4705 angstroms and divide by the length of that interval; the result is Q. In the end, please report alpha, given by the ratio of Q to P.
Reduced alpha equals 0.97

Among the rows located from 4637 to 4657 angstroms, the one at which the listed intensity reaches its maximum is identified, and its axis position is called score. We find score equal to 4655.0 angstroms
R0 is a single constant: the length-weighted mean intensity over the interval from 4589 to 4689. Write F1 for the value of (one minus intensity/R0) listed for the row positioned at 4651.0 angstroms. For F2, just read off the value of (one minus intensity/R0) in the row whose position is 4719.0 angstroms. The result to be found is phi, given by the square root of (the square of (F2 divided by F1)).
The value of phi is 1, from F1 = 0.11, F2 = -0.06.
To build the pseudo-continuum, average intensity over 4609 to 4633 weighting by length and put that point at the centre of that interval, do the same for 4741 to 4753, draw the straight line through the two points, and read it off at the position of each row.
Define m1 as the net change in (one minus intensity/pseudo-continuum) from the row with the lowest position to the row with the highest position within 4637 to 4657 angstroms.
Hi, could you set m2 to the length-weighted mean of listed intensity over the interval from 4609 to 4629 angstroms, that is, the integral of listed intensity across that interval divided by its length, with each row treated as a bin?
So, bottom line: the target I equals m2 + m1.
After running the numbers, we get 11.8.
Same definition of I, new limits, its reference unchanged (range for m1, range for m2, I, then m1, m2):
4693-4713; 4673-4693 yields 11.5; -0.040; 11.5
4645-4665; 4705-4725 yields 11.4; -0.034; 11.4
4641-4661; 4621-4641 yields 11.6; -0.030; 11.6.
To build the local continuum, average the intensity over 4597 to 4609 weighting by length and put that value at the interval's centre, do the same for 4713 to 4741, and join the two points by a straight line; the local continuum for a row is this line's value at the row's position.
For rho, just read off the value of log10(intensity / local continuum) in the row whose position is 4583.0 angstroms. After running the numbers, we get -0.073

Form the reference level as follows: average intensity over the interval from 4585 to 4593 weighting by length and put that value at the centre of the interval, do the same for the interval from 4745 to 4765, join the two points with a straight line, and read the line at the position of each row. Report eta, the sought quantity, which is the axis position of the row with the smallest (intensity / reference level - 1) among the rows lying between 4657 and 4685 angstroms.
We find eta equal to 4675.0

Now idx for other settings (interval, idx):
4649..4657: 11.1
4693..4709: 10.5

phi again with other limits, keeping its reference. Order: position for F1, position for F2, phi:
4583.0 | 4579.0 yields 2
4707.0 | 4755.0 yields 1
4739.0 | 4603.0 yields 9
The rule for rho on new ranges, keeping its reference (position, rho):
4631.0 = -0.011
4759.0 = -0.015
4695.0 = -0.066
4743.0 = -0.012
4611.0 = 0.031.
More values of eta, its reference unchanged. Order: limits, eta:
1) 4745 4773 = 4751.0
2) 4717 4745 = 4731.0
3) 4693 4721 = 4703.0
